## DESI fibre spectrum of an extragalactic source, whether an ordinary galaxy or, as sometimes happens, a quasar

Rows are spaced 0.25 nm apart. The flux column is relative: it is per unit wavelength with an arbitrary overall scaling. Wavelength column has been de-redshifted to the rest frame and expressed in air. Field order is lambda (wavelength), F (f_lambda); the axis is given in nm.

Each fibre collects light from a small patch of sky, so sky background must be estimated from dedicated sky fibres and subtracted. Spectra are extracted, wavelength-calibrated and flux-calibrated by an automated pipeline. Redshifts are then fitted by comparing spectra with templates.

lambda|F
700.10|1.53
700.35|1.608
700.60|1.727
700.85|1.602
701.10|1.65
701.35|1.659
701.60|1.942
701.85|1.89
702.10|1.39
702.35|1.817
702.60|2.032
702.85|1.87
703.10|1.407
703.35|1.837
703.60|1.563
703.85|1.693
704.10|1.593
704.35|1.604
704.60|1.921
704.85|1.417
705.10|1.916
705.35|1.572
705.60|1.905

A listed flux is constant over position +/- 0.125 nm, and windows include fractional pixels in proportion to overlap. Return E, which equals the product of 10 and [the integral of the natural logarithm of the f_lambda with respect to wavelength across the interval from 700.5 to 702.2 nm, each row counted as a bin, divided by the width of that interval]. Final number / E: 5.25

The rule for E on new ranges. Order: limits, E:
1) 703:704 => 4.84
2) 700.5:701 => 5.07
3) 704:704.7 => 5.28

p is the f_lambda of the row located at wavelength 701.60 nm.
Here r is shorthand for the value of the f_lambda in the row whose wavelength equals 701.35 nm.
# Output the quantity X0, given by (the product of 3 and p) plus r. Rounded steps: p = 1.942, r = 1.659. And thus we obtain 7.5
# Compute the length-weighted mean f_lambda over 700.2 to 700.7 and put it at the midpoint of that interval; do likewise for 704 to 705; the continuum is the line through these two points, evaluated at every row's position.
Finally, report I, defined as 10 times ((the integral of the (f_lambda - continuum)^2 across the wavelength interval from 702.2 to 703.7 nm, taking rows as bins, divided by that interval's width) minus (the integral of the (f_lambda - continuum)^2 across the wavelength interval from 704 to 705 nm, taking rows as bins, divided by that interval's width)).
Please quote 0.2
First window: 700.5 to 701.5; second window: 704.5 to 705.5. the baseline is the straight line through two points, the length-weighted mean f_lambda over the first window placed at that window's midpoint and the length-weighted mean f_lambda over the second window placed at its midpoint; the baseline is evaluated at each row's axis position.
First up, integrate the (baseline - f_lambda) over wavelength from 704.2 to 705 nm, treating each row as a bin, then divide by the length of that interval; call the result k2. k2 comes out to 0.048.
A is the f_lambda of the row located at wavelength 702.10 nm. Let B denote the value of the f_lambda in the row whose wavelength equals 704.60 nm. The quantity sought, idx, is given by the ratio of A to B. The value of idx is 0.72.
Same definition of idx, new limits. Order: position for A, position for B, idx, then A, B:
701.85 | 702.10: 1.36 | 1.89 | 1.39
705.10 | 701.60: 0.99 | 1.916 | 1.942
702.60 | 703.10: 1.44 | 2.032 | 1.407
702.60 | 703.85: 1.20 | 2.032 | 1.693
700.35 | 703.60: 1.03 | 1.608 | 1.563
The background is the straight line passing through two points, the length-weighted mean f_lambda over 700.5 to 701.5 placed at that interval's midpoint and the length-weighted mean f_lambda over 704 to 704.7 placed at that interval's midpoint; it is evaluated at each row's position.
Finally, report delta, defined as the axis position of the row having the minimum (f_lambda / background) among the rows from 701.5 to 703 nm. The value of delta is 702.10 nm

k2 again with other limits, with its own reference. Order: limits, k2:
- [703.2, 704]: 0.006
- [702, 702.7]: -0.070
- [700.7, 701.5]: 0.017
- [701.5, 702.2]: -0.072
